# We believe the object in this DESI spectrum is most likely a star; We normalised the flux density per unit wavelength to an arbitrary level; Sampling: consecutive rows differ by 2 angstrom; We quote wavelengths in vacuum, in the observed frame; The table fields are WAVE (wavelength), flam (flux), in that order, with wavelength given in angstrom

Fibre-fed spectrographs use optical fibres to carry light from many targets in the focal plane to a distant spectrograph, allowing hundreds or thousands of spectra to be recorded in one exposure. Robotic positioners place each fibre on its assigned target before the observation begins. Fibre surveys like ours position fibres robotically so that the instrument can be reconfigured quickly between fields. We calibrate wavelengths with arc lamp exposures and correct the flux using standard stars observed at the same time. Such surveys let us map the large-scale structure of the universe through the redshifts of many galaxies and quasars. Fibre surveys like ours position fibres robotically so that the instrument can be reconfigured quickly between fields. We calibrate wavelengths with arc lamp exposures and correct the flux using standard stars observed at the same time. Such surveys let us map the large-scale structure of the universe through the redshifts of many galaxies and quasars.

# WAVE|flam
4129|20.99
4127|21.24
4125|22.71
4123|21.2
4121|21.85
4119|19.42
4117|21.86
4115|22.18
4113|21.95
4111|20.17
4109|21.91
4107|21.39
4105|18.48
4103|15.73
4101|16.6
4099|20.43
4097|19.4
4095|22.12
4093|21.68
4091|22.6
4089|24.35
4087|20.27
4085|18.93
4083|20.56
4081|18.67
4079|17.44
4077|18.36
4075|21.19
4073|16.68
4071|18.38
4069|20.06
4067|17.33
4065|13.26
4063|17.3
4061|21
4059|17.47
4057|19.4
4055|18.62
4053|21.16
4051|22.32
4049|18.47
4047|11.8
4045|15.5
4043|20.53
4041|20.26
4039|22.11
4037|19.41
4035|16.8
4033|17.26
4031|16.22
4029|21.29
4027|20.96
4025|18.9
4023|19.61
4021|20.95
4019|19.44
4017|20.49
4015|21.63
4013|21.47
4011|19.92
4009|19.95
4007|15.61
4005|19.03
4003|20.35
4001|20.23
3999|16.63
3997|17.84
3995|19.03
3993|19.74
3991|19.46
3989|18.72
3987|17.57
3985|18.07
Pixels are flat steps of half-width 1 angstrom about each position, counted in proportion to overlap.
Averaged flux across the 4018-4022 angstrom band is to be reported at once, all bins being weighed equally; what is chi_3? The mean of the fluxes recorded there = 20.2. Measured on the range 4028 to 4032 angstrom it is 18.8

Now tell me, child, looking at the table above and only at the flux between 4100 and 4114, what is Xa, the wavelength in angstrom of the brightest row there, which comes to 4113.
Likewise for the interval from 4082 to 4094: 4089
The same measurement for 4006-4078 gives 4051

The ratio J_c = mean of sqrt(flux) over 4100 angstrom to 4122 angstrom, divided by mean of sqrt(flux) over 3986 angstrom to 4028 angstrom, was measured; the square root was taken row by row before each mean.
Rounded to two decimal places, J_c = 1.02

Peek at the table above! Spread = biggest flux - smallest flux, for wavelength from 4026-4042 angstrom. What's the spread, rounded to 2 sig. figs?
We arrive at 5.9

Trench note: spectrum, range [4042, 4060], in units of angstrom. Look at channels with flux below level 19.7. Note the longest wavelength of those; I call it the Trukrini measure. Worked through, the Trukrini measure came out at 4059 angstrom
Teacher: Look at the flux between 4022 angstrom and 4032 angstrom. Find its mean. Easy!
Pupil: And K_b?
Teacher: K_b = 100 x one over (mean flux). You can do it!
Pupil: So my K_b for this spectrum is 5.16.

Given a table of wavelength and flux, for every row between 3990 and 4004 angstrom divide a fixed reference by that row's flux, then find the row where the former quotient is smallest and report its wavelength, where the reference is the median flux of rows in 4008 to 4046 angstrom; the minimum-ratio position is 4003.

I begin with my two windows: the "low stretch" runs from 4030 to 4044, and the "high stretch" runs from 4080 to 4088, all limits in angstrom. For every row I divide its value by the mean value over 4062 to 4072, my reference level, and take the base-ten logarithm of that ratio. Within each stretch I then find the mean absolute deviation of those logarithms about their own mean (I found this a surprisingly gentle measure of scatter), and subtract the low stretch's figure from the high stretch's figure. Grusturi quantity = -0.026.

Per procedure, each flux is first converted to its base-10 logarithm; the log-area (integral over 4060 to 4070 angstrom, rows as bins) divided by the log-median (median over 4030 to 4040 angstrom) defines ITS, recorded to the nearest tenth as 10.1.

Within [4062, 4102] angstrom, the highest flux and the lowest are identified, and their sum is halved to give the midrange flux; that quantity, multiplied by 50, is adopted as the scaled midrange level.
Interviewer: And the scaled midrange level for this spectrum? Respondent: 940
